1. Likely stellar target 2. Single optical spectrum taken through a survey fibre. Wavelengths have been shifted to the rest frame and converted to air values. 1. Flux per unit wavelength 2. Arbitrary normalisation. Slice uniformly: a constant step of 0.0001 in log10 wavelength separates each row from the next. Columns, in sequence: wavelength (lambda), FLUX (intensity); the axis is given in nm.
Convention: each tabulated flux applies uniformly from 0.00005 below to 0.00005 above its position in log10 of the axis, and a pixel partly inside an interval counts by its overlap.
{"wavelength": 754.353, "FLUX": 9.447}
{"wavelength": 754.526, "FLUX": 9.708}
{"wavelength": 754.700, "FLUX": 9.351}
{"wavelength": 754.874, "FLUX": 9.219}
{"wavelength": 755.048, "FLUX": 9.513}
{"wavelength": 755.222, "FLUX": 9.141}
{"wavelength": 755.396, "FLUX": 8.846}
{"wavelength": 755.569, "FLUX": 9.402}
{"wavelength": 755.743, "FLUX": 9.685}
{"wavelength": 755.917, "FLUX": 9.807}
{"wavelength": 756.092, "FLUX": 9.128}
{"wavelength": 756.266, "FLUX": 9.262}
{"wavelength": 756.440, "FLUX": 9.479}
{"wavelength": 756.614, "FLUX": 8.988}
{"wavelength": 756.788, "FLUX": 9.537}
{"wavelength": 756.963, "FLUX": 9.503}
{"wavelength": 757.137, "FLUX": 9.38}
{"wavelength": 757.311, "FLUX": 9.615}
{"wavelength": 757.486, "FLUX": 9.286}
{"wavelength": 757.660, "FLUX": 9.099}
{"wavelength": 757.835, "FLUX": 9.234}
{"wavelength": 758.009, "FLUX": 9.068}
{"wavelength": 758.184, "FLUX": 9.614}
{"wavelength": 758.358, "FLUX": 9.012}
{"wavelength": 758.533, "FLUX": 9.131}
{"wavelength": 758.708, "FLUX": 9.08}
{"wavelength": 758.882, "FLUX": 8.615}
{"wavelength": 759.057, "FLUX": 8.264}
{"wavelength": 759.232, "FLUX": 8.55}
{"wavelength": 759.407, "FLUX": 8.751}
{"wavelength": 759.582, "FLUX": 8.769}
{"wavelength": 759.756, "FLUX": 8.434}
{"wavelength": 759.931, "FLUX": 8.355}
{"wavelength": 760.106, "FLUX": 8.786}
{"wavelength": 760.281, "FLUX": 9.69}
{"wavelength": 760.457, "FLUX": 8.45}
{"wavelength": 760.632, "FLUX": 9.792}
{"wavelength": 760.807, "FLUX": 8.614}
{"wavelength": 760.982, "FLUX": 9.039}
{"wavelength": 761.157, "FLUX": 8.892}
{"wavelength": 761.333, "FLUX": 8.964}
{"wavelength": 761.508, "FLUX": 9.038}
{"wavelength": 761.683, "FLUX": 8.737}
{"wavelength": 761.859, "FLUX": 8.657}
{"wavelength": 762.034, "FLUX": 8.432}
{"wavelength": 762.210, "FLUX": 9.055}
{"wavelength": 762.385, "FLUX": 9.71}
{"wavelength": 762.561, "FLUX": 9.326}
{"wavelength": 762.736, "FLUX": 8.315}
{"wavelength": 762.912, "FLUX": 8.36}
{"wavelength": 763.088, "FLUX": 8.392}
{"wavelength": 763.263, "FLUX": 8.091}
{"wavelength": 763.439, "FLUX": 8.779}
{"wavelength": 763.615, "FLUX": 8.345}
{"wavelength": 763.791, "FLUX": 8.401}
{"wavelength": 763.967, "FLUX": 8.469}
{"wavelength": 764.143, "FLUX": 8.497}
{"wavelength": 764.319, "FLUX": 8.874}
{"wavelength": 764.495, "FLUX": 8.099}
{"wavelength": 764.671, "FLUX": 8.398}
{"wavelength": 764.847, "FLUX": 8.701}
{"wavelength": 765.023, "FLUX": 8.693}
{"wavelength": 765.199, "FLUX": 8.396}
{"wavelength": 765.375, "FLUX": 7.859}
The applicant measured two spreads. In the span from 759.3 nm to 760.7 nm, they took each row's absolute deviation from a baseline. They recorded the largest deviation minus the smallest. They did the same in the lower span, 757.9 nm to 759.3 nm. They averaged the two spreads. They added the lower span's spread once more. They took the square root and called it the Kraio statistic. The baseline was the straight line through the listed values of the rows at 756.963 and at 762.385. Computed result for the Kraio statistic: 1.6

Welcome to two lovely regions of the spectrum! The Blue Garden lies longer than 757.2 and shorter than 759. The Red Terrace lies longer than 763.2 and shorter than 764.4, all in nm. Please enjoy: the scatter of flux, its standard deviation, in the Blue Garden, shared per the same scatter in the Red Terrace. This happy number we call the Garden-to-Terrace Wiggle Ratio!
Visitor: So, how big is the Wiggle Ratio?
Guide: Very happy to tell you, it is 1.1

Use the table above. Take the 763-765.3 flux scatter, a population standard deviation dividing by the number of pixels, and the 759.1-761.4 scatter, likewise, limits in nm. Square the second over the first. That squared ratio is 3.5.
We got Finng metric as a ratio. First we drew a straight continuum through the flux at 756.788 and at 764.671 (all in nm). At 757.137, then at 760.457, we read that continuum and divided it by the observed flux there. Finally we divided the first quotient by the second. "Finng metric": 0.95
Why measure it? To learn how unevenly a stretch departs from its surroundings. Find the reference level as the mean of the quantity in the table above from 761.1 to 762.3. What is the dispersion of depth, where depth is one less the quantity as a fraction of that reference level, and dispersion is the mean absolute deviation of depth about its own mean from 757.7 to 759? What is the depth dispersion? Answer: 0.021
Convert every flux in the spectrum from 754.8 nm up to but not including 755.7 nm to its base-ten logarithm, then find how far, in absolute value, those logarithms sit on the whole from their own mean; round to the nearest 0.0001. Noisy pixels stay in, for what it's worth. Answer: 0.0088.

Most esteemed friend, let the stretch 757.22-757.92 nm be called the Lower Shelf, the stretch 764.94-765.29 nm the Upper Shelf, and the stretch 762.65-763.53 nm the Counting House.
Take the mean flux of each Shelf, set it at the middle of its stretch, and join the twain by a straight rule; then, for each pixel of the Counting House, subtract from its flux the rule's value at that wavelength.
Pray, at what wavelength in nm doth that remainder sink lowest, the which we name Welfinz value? 763.263 nm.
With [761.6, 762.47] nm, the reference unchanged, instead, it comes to 762.034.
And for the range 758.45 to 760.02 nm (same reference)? 759.057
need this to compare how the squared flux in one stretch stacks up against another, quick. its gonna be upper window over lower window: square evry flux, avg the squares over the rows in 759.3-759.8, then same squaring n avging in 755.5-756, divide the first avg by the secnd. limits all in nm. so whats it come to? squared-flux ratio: 0.81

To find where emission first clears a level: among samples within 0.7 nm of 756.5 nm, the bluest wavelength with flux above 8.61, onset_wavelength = 755.917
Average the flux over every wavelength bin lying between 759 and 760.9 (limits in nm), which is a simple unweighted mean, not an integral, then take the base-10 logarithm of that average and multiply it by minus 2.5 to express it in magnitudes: -2.36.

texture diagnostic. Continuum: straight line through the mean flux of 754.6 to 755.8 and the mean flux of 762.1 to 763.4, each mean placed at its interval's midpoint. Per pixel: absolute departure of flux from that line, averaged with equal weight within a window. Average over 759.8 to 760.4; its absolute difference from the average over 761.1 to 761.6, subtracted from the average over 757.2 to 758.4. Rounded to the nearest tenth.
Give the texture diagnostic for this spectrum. -0.2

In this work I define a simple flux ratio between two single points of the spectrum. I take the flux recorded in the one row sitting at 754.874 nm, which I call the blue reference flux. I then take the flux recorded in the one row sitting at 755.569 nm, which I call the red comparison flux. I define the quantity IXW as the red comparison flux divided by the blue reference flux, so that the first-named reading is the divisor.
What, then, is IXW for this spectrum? 1.02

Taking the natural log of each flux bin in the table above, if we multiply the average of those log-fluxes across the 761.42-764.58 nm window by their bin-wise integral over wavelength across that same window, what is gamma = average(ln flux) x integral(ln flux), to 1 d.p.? 14.7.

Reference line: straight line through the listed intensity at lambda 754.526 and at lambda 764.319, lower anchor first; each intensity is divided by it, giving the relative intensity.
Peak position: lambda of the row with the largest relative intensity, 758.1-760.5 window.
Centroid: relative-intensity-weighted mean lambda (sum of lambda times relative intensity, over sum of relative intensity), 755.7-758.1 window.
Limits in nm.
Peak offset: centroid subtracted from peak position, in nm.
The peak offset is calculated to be 3.41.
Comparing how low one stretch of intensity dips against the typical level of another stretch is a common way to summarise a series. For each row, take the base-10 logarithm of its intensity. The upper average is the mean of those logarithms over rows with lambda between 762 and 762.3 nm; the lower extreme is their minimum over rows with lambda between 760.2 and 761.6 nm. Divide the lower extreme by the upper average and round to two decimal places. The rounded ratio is 0.98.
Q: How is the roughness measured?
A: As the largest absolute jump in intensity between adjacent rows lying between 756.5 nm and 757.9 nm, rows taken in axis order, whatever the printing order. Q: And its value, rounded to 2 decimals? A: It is 0.55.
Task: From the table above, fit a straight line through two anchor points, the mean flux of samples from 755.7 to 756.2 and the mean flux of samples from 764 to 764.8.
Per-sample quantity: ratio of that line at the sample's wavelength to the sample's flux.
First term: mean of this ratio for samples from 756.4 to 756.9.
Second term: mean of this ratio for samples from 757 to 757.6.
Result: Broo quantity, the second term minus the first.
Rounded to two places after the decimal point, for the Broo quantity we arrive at -0.02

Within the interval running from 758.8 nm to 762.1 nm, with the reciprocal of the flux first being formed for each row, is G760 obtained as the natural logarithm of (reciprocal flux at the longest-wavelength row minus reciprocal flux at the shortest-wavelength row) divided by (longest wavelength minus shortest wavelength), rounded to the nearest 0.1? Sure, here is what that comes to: -7.1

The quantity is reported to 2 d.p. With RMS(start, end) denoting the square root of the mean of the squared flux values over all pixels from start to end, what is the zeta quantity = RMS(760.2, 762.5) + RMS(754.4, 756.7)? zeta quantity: 18.37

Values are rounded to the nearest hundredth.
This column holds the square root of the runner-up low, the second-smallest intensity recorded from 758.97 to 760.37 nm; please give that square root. 2.89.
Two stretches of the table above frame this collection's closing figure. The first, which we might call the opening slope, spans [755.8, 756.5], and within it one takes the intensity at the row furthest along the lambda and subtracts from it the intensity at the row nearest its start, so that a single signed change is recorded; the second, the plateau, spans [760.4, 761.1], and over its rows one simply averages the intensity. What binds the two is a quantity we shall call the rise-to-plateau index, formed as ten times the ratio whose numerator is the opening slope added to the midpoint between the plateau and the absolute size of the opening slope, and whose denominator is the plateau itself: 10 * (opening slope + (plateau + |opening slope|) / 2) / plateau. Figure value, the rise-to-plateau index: 4.8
